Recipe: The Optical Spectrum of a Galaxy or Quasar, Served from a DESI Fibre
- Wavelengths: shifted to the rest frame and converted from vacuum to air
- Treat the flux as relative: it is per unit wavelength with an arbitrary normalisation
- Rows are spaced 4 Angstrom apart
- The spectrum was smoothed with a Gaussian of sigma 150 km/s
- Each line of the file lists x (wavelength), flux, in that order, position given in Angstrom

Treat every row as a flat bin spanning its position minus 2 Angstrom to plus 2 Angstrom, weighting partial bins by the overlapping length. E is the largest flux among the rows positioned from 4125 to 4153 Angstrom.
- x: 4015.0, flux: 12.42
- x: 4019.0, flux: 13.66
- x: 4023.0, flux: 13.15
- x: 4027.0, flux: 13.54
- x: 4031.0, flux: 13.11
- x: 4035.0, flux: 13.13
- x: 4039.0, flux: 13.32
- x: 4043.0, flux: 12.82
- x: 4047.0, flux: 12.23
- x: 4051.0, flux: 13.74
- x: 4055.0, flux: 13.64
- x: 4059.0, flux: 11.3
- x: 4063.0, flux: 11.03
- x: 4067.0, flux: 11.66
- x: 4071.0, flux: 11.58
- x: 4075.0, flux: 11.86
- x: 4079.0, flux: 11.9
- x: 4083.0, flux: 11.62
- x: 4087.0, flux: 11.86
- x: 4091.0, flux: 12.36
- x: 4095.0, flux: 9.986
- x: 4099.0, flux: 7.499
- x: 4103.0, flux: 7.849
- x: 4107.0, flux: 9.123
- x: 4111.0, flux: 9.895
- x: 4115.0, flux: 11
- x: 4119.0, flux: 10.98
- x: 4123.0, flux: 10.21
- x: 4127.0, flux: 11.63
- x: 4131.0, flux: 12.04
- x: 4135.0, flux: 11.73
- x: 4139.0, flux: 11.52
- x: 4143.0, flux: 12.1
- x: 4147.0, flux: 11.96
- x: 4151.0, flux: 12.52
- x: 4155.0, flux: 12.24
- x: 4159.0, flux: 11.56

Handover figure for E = 12.52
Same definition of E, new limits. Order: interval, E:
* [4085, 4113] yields 12.36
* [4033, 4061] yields 13.74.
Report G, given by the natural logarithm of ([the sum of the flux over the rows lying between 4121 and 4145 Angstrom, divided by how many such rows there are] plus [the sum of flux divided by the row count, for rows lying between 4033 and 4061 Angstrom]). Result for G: 3.20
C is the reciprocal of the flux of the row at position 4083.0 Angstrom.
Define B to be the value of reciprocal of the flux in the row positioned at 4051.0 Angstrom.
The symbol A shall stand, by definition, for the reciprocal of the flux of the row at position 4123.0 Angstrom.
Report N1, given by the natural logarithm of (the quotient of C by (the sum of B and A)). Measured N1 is -0.69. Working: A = 0.098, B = 0.073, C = 0.086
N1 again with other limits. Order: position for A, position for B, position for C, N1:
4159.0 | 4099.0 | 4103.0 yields -0.55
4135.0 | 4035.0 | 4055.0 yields -0.79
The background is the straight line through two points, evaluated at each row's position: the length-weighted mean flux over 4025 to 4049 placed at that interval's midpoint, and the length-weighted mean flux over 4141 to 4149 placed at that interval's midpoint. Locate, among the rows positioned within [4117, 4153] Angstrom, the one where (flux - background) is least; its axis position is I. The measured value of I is 4123.0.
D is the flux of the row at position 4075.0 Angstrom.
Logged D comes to 11.86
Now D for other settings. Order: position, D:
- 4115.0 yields 11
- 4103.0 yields 7.849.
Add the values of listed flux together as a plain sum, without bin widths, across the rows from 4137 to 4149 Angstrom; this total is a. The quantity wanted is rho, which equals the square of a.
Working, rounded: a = 36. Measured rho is 1266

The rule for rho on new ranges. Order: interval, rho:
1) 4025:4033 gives 710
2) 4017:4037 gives 4434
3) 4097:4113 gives 1181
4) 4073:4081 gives 565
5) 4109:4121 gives 1016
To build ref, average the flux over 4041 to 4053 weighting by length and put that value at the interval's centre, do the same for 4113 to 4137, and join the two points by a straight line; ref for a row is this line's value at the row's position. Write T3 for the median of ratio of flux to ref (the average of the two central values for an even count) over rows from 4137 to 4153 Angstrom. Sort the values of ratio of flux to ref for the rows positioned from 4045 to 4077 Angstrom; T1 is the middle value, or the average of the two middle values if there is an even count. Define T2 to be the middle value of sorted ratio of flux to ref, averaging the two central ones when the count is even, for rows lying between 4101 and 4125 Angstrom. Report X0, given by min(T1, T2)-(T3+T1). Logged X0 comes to -1.17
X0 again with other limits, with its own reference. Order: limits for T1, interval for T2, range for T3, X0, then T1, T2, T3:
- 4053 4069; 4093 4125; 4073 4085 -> -1.03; 0.91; 0.85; 0.96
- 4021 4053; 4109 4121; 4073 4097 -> -1.00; 0.99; 0.96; 0.97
